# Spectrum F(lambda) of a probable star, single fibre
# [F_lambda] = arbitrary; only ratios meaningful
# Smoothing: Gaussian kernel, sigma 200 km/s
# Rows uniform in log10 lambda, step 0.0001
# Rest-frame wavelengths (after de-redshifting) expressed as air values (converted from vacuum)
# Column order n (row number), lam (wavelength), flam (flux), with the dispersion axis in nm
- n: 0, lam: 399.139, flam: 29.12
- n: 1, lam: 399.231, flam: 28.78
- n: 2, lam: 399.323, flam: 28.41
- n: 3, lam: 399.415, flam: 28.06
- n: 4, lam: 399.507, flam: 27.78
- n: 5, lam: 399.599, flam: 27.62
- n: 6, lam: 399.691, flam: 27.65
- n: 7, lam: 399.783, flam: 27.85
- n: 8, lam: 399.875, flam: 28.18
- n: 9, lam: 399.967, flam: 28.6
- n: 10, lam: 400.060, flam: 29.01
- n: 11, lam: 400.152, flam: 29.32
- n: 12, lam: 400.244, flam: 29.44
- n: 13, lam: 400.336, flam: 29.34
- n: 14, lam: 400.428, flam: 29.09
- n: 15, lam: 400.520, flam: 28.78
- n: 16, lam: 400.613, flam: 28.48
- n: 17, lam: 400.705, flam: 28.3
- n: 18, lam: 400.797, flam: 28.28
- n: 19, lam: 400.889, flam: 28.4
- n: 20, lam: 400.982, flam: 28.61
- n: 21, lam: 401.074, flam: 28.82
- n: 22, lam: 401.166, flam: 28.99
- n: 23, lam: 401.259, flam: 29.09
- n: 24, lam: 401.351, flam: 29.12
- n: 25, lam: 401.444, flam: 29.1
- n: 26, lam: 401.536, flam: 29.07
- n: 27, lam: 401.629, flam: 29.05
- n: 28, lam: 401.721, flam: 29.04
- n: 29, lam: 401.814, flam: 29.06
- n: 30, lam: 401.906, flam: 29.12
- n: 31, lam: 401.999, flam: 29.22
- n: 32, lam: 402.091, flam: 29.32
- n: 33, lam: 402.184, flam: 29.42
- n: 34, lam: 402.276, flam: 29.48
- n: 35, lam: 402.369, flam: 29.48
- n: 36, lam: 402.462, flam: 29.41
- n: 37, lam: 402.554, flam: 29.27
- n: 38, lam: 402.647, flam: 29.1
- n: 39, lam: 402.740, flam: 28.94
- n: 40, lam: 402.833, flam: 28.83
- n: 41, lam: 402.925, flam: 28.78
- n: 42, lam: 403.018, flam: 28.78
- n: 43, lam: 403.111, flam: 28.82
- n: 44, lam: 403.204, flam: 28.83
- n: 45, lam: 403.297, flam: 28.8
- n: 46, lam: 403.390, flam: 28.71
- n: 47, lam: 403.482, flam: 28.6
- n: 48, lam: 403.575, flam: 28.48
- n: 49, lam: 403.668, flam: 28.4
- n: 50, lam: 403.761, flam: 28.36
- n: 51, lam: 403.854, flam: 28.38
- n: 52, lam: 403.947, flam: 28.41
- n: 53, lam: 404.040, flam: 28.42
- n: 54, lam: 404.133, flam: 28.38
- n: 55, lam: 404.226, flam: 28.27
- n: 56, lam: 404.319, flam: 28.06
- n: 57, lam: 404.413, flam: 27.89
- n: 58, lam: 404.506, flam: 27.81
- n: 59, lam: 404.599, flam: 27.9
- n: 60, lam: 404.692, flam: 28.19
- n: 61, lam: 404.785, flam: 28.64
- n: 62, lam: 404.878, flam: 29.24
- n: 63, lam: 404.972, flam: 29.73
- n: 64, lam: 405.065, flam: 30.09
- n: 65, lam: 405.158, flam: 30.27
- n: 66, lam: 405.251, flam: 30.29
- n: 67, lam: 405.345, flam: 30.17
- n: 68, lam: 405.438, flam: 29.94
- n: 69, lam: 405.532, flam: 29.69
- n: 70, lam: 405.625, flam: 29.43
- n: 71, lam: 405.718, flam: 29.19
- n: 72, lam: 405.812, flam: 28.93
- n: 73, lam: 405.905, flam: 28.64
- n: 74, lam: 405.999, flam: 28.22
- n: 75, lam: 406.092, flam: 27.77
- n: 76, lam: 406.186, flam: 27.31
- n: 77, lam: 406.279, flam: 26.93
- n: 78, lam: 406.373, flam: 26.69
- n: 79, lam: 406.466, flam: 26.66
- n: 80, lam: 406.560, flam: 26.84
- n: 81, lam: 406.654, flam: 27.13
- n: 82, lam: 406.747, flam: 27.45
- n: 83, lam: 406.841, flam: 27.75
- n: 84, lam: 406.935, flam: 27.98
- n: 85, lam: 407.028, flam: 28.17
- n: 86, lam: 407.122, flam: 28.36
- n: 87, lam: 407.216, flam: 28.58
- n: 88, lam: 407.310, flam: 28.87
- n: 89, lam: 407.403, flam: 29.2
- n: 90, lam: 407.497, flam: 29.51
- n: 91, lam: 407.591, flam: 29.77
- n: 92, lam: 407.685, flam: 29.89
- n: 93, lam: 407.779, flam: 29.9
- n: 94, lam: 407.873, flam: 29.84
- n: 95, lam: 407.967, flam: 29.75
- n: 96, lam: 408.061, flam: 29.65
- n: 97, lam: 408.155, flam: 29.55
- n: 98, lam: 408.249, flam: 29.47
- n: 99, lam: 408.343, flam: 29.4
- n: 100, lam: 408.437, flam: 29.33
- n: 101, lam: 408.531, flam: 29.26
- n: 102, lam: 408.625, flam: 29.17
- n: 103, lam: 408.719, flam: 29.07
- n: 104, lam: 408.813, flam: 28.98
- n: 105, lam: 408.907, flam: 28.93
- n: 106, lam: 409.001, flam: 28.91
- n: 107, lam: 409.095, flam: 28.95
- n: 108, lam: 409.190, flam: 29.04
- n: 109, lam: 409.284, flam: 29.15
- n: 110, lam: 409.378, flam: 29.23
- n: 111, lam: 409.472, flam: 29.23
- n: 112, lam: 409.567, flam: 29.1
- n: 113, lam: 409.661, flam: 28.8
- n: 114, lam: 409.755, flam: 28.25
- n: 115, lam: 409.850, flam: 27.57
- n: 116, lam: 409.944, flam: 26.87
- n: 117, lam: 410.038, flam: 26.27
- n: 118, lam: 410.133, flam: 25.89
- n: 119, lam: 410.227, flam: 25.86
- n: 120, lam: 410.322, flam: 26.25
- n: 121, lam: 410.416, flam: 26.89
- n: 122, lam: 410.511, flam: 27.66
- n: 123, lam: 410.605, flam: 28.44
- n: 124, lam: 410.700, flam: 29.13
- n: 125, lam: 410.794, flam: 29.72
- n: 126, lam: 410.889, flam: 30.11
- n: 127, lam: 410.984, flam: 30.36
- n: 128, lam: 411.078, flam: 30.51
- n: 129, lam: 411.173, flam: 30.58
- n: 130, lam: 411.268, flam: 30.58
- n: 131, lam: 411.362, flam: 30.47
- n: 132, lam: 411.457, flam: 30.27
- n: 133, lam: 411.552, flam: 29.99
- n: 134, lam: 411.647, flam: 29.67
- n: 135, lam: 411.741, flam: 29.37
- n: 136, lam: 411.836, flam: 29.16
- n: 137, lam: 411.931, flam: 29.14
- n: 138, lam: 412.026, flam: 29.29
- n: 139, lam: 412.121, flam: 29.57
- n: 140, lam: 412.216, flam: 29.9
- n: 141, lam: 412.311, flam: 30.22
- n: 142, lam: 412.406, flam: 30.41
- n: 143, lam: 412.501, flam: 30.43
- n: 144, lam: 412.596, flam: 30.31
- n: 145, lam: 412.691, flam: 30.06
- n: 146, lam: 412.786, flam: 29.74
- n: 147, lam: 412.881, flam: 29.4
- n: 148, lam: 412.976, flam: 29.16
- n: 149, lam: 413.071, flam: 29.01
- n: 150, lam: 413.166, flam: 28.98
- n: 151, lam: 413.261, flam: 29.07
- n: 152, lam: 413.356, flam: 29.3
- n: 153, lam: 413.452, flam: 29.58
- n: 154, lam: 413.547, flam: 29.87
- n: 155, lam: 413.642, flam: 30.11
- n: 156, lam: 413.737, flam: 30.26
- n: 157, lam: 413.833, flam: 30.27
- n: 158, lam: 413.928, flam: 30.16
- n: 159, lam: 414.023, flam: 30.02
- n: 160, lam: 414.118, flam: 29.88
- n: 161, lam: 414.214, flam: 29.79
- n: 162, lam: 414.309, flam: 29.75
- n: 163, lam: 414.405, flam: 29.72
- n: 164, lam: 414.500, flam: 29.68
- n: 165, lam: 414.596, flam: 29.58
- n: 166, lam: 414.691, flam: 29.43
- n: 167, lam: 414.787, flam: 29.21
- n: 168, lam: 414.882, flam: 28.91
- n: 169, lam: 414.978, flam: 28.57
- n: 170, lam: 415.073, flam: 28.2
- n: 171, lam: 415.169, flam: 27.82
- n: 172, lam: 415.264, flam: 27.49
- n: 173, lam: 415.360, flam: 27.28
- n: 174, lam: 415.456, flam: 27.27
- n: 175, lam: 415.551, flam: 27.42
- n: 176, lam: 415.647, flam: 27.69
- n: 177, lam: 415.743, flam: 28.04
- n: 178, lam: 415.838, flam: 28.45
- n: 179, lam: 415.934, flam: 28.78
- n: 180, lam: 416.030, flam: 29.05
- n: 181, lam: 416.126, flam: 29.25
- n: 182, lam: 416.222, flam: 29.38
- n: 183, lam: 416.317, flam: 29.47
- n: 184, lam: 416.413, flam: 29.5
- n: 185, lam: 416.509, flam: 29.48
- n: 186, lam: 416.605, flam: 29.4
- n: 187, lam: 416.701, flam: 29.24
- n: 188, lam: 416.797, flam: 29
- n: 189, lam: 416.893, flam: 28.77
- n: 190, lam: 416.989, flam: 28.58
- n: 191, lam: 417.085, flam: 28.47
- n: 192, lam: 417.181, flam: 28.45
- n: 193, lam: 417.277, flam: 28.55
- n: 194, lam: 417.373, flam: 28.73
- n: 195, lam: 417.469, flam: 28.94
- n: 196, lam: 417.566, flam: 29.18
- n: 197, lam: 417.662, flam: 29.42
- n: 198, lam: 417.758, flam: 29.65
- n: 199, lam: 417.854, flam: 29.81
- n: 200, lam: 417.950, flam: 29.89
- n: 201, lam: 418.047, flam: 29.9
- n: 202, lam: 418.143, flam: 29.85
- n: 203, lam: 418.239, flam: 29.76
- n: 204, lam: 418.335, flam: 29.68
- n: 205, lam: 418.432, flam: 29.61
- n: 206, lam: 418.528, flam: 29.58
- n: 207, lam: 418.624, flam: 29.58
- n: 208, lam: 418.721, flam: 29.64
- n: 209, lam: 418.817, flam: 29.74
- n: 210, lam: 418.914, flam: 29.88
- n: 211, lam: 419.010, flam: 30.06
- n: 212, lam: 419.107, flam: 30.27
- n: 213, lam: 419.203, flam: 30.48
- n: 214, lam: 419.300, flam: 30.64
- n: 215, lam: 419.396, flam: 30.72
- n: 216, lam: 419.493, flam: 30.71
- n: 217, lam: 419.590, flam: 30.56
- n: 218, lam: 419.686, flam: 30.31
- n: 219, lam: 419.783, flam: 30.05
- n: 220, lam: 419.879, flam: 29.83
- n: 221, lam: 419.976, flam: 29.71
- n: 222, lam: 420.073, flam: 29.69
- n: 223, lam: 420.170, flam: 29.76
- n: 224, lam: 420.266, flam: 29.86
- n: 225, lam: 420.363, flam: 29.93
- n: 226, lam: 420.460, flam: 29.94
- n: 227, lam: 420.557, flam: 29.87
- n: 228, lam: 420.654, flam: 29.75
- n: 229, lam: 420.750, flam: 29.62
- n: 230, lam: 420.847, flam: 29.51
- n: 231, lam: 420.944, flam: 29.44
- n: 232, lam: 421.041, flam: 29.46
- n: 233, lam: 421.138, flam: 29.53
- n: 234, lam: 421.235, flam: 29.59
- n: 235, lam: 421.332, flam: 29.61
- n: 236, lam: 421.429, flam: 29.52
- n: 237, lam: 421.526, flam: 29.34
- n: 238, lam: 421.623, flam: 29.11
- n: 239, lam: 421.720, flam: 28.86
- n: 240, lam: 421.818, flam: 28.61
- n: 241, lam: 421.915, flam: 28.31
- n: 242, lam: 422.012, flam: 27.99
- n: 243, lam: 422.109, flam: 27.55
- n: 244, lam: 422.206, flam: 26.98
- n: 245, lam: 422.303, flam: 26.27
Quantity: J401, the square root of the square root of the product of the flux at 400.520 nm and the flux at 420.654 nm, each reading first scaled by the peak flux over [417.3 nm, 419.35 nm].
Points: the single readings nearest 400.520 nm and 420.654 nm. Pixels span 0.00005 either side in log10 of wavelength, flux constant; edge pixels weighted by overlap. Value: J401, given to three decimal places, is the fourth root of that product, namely 0.977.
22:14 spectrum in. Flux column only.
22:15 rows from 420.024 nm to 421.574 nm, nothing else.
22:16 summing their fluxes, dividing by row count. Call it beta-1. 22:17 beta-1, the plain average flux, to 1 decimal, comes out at 29.7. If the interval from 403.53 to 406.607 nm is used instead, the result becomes 28.5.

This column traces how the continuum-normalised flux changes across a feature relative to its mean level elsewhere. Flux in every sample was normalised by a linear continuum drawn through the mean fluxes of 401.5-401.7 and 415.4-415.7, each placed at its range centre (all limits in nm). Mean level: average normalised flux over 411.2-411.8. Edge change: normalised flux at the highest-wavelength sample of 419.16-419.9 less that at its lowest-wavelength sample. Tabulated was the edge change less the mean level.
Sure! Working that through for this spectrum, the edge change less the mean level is -1.10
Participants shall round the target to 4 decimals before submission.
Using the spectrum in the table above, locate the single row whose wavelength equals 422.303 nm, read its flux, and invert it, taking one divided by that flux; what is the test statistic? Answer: 0.0381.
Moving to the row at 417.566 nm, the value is 0.0343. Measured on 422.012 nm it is 0.0357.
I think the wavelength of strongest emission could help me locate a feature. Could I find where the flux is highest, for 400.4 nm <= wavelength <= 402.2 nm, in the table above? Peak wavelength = 402.184 nm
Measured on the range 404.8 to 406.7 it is 405.251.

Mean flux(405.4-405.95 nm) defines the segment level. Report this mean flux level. 29.30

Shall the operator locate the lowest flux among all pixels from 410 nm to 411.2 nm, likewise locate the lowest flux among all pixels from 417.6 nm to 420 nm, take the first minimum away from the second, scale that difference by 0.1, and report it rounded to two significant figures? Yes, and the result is 0.36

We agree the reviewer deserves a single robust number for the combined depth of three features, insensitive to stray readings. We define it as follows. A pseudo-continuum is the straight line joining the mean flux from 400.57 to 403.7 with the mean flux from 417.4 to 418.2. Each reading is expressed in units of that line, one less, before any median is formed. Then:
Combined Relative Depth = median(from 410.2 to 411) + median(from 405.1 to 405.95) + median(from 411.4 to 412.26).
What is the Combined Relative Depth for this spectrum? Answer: 0.00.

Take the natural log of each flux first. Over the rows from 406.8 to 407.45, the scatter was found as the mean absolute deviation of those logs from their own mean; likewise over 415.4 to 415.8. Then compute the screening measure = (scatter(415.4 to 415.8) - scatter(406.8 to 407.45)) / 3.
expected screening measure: -0.002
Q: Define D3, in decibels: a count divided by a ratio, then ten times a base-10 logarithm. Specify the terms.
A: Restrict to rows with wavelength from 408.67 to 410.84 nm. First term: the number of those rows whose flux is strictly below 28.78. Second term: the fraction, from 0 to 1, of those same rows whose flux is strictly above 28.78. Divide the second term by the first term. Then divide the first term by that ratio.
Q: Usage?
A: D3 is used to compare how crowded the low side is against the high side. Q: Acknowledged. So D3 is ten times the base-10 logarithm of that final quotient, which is 22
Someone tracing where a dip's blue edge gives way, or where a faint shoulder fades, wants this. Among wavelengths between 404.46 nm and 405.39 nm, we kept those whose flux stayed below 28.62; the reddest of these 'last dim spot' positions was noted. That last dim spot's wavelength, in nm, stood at 404.692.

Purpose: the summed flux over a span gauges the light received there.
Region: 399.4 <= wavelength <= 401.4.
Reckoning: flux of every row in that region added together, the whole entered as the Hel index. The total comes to 629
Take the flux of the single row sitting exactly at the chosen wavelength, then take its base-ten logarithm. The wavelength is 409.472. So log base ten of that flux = 1.466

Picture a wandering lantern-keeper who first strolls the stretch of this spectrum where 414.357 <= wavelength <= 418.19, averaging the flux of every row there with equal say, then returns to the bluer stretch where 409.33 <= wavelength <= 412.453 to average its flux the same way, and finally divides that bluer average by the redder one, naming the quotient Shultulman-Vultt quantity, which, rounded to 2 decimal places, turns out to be 1.00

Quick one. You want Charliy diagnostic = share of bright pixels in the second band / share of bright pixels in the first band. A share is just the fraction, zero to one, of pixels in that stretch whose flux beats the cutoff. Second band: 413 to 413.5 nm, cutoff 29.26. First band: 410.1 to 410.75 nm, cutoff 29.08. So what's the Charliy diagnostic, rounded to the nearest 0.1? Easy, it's 2.8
